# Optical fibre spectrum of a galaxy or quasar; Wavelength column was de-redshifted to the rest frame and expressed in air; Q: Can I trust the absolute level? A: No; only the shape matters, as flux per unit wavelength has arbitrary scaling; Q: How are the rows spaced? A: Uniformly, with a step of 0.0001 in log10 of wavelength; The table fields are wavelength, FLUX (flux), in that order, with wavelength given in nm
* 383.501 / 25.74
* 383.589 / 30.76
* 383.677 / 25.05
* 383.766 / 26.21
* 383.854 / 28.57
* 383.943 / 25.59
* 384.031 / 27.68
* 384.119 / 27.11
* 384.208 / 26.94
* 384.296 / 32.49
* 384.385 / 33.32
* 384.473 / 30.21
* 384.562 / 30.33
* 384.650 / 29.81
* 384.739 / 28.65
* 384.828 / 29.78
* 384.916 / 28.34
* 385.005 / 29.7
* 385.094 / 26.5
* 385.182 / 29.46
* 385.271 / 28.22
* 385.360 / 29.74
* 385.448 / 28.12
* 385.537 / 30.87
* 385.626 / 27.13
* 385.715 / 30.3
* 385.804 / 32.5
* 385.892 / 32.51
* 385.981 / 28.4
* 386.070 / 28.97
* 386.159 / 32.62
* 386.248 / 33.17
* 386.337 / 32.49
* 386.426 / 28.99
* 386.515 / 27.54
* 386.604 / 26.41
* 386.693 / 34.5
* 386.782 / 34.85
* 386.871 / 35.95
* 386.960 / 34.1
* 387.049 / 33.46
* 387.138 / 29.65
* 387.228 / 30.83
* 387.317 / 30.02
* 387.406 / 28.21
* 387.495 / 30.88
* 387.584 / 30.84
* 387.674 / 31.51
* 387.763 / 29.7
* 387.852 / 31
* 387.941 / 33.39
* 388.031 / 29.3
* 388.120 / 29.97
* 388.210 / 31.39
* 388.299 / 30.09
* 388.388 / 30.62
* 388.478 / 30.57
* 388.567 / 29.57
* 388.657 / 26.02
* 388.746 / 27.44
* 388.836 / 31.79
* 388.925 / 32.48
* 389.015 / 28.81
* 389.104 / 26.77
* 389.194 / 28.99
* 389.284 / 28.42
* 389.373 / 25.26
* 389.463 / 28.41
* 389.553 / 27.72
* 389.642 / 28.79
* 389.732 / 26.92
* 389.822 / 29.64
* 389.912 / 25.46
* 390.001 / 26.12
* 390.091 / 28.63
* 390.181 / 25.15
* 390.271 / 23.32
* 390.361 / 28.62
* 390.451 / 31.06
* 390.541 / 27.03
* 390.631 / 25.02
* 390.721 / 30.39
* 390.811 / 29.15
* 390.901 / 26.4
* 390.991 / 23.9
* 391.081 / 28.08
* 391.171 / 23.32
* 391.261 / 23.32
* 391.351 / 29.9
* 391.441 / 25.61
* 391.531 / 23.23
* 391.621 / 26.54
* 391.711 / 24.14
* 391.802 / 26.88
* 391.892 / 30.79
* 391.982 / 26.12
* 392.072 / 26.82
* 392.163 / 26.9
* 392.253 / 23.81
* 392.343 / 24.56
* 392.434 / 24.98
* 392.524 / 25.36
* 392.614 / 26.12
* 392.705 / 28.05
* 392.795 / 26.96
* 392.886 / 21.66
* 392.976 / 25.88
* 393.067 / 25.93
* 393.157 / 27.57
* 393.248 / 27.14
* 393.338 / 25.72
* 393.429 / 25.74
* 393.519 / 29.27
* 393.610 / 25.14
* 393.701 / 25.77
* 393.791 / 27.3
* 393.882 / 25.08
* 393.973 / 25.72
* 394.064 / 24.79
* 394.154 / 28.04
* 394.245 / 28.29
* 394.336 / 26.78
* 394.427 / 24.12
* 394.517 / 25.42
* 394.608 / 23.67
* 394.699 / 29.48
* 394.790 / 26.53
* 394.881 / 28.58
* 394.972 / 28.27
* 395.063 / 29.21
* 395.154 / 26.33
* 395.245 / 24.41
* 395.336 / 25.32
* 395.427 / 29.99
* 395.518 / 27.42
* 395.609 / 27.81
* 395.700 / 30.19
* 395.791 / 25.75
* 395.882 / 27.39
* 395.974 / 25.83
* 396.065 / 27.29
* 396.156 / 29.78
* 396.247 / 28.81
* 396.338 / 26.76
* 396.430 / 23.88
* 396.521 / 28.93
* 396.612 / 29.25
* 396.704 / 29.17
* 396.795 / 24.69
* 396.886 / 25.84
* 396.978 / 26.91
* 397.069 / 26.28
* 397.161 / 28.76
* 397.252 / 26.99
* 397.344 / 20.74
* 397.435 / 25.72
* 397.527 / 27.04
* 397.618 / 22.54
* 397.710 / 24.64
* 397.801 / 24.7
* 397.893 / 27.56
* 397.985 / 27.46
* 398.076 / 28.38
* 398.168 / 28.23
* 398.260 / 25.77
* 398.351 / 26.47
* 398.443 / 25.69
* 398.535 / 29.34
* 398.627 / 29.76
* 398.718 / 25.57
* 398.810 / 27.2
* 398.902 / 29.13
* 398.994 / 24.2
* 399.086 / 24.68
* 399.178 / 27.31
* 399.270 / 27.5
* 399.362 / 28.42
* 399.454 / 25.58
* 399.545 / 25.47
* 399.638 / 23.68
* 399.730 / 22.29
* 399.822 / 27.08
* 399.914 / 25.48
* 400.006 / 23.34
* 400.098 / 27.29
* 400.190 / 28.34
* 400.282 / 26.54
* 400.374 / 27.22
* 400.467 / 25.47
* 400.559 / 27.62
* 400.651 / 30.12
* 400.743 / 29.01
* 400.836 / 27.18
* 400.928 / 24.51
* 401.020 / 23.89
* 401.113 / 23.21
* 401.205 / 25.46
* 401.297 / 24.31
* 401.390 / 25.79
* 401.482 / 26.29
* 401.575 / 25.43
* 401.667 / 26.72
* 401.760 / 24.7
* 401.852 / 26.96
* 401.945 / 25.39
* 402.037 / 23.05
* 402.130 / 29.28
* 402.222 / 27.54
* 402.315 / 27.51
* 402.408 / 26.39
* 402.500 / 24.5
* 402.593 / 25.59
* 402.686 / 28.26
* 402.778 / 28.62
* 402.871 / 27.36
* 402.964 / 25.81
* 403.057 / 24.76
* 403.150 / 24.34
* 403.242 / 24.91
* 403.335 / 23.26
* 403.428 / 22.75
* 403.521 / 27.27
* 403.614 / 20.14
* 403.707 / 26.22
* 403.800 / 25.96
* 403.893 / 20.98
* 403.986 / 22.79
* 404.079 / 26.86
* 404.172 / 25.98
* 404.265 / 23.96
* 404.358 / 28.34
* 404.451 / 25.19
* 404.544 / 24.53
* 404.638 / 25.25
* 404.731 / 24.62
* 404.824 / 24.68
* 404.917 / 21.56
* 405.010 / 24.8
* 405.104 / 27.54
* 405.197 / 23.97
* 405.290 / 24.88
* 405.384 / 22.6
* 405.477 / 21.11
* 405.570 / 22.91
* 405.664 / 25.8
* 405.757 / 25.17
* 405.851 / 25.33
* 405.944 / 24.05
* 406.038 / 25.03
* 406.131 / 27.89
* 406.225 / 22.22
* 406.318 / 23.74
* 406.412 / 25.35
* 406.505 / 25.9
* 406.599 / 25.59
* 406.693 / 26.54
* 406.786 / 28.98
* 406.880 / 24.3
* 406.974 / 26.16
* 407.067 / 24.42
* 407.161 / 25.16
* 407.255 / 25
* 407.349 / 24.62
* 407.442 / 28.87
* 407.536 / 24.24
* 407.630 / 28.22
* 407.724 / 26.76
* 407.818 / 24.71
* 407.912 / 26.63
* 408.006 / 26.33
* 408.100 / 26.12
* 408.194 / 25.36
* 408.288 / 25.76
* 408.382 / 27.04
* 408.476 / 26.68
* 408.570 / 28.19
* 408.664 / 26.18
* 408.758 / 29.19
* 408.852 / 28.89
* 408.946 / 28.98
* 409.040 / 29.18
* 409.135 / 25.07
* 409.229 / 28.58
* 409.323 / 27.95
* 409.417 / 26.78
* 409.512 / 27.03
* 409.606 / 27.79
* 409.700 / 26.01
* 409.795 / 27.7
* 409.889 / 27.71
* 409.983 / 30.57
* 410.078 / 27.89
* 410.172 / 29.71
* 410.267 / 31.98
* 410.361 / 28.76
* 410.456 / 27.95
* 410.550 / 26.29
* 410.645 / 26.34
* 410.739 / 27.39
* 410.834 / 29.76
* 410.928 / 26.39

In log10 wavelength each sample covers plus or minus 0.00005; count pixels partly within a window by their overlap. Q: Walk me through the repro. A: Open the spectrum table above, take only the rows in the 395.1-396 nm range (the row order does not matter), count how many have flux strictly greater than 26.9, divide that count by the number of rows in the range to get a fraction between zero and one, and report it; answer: 0.50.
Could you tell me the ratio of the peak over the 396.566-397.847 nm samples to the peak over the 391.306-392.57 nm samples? 0.950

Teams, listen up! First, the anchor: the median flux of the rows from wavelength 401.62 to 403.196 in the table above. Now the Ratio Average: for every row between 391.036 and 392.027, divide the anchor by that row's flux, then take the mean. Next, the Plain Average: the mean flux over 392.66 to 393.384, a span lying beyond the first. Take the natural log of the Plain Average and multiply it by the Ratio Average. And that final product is 3.32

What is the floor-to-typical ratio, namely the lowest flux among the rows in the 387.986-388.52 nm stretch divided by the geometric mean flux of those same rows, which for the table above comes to 0.966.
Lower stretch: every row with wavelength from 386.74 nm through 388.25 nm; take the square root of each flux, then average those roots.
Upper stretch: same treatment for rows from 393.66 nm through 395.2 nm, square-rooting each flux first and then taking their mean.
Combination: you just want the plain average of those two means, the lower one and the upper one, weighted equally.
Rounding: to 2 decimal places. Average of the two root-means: 5.38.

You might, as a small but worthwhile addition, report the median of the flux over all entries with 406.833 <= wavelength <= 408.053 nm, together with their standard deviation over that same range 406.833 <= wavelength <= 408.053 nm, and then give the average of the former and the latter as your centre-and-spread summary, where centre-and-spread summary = 13.3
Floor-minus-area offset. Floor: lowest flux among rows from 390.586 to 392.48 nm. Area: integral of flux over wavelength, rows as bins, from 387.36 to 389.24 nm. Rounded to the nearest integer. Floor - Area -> -33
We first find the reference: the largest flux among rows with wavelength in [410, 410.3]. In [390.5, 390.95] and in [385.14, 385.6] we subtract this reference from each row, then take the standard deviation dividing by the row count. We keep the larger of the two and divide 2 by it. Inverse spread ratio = 1.037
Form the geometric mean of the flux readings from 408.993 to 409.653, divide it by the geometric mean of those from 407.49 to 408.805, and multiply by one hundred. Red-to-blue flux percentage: 104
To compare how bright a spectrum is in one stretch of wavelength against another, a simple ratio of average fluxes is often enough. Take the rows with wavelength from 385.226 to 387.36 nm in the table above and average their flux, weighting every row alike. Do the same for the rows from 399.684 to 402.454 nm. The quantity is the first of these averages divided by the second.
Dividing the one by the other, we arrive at 1.18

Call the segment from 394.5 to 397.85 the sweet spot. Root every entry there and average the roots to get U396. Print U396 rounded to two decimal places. 5.17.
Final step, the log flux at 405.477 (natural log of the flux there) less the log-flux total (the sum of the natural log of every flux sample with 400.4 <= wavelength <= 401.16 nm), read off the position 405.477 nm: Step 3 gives -23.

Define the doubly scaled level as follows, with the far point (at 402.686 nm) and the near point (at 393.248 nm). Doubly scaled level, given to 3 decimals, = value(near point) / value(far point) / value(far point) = 0.034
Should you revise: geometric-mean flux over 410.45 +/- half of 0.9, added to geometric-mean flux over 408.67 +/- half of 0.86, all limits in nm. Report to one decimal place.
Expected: 56.2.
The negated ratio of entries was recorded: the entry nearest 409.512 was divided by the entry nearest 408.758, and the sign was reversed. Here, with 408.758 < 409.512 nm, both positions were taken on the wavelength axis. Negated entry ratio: -0.93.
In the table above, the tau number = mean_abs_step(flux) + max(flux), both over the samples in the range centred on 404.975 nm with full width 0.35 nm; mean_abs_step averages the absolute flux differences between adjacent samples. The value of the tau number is 31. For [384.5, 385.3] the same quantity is 32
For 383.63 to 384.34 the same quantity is 35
